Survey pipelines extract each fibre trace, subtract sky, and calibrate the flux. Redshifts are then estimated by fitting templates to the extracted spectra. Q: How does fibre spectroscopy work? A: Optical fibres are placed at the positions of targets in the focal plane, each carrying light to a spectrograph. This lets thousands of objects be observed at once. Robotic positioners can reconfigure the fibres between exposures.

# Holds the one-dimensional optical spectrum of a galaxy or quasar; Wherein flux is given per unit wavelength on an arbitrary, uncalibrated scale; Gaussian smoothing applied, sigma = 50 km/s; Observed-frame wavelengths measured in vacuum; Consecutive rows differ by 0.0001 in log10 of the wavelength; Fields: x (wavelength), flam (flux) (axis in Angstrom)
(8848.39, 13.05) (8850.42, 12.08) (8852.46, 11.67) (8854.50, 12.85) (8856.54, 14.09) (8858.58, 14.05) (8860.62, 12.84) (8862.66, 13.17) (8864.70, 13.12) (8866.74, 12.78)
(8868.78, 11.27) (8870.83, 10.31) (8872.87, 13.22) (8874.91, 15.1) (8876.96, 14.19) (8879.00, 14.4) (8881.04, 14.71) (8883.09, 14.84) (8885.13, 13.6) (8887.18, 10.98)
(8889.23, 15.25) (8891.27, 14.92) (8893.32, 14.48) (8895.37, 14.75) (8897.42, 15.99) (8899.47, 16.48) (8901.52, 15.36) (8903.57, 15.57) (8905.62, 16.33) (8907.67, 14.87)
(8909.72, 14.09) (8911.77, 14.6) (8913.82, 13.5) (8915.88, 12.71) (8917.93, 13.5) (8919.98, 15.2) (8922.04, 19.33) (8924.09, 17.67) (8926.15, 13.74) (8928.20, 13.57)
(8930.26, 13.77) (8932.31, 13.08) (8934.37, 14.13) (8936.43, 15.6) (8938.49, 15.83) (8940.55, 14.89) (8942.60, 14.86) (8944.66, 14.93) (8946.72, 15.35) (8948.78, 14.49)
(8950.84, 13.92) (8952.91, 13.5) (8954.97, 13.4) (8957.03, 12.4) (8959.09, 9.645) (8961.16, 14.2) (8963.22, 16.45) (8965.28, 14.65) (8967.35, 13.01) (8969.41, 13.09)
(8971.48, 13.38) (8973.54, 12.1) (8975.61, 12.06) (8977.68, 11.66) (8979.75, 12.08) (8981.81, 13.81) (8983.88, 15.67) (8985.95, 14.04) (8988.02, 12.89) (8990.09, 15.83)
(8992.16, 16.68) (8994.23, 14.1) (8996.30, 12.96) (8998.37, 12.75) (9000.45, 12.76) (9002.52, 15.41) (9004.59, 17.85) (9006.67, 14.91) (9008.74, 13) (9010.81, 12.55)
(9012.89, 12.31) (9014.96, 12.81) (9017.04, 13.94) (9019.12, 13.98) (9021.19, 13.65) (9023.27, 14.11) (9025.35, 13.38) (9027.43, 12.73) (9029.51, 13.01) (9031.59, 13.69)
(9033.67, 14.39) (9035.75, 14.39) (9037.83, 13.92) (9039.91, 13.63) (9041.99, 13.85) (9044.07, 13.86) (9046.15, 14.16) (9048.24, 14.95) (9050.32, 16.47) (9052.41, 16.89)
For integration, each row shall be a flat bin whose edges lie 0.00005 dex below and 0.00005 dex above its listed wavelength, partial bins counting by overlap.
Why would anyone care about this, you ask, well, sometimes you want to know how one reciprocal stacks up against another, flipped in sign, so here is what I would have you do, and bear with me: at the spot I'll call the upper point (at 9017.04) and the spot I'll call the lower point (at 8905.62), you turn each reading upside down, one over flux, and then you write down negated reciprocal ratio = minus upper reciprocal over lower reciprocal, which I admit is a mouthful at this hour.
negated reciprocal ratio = -1.17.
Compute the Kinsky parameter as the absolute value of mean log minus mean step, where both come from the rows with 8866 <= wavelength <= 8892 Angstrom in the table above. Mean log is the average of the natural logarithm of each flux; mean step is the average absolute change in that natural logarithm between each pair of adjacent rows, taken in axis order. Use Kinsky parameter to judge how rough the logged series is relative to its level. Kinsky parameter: 2.48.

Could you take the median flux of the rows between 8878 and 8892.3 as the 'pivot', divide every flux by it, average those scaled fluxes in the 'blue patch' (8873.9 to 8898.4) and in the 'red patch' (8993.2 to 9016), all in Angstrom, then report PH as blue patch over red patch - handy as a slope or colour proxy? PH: 1.05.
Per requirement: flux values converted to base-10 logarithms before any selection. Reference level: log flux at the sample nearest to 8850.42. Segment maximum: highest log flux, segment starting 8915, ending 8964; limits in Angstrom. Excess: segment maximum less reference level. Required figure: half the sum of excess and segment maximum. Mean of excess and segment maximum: 0.745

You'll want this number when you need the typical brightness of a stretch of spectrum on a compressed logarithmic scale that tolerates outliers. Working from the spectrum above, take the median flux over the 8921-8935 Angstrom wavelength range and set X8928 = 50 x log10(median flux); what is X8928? 56.9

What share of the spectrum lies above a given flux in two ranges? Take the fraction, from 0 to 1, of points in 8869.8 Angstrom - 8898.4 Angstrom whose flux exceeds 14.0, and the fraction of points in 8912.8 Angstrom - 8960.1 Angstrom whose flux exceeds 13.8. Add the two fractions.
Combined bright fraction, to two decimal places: 1.24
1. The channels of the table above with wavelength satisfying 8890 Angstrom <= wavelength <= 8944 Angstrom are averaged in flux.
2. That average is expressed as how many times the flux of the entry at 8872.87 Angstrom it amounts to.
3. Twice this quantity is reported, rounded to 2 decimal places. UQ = 2.26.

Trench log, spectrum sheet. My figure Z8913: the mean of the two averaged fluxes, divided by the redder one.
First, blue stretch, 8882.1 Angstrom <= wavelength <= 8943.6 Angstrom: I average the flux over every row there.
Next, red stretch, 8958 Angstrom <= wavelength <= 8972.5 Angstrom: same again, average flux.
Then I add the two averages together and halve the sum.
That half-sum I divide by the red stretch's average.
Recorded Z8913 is 1.048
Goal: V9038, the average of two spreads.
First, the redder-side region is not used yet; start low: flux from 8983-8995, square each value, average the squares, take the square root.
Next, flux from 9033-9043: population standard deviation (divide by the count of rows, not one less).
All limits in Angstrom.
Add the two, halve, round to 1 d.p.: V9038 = 7.6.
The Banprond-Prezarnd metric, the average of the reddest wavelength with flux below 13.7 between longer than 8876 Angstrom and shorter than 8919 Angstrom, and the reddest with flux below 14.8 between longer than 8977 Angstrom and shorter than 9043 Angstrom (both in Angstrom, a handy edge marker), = 8980.0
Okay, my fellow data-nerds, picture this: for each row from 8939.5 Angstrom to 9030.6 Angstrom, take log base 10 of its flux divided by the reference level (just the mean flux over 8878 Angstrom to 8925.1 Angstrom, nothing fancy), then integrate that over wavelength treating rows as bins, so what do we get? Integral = -3.4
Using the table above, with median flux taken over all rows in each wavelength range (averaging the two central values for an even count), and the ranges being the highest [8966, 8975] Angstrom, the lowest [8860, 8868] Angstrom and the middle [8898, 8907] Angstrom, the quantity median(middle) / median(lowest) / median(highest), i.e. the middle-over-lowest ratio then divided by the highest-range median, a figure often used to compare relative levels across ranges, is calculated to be 0.094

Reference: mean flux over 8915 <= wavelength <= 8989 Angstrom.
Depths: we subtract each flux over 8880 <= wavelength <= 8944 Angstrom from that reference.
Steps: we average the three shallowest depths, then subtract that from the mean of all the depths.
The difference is 3.0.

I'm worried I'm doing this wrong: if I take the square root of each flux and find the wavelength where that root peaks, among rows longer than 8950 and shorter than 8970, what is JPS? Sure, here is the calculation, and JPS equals 8963.22 Angstrom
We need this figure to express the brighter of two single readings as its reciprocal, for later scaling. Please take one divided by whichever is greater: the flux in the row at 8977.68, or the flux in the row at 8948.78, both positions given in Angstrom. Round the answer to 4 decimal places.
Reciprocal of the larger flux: 0.0690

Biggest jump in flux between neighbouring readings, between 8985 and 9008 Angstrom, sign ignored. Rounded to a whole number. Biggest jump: 3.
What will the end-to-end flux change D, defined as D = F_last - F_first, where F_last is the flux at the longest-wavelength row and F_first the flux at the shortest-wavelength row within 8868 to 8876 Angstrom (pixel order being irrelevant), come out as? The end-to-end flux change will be 3.8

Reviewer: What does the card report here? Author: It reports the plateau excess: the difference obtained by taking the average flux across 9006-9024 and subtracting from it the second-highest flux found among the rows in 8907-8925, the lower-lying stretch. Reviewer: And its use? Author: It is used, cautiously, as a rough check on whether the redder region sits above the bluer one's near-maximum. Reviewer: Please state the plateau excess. -4.2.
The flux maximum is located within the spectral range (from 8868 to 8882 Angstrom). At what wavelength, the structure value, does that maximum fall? 8874.91 Angstrom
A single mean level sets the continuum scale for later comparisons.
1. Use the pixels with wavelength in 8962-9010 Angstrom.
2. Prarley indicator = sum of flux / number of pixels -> 14.0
